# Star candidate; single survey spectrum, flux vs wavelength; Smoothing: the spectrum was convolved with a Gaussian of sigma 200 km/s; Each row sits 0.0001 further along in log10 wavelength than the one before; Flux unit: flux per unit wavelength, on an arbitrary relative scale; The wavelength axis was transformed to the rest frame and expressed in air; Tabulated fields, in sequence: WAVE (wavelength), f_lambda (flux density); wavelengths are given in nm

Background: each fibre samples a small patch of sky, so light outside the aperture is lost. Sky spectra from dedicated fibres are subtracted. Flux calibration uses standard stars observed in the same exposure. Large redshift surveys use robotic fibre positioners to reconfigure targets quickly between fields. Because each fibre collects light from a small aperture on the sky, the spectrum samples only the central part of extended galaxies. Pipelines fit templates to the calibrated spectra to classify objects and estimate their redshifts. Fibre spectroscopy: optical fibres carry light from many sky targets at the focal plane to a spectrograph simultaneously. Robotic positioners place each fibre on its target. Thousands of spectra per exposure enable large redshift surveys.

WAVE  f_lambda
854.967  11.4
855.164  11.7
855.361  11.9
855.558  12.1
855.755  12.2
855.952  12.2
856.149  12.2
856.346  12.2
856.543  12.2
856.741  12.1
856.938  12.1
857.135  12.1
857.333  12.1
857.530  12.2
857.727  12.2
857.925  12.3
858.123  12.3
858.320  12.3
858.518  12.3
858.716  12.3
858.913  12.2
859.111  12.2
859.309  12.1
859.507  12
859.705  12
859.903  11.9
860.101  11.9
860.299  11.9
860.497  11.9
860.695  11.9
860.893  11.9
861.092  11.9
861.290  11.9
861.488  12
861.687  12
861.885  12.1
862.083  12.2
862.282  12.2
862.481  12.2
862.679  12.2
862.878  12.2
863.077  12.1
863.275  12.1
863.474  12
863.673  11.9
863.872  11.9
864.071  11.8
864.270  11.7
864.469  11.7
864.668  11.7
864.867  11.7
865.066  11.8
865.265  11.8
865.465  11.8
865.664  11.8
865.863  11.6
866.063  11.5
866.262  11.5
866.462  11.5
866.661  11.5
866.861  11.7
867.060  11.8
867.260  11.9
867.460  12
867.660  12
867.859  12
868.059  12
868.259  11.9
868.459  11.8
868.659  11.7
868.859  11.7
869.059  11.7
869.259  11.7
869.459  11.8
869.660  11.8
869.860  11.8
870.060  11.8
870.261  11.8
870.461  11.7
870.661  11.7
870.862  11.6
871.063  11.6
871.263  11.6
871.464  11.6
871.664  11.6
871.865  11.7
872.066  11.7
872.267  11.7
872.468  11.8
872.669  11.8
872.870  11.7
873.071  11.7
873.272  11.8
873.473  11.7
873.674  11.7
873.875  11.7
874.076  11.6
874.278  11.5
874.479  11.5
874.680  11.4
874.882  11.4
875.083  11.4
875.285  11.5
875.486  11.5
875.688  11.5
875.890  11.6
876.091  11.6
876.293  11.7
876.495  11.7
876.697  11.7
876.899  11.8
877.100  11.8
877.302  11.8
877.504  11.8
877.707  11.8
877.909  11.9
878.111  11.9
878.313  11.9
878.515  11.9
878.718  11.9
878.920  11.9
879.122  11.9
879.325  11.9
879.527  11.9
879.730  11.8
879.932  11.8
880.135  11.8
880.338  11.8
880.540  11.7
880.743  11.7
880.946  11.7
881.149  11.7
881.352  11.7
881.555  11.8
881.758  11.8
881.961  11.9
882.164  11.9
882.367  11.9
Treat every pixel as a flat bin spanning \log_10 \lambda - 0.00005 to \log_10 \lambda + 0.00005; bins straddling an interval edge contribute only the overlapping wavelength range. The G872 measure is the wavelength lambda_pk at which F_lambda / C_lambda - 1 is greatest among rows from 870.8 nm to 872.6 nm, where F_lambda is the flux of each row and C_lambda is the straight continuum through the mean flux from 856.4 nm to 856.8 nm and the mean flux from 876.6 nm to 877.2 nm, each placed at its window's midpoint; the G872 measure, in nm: 872.468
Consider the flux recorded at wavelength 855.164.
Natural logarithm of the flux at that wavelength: 2.46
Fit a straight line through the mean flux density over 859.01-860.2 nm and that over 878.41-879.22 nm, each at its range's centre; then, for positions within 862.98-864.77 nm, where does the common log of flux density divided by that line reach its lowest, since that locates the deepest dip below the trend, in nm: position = 864.270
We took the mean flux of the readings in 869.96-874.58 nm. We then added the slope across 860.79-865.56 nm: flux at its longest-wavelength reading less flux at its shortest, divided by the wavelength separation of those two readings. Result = 11.7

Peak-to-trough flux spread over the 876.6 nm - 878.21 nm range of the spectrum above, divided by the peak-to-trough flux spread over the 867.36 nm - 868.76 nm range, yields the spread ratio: 0.7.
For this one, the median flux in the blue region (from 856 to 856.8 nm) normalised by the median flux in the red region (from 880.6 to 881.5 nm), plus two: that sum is 3.04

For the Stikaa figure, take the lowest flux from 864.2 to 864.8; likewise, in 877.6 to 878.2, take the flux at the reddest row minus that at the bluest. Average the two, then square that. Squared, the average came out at 34.8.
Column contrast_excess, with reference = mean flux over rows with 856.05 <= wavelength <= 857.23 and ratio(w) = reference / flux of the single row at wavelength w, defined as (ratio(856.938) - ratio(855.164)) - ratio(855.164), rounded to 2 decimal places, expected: -1.07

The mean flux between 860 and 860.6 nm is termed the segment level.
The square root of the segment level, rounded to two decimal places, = 3.45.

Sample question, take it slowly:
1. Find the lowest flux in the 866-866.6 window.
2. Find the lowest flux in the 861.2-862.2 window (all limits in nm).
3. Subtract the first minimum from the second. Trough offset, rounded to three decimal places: 0.400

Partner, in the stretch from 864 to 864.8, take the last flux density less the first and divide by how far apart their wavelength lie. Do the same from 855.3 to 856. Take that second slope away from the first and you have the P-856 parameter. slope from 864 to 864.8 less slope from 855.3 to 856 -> -0.68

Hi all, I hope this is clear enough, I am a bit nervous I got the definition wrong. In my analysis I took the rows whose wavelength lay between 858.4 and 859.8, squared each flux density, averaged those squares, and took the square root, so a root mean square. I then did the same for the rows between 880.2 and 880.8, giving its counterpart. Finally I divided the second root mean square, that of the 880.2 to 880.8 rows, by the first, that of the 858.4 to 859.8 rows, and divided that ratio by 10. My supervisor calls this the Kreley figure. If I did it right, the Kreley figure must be 0.0965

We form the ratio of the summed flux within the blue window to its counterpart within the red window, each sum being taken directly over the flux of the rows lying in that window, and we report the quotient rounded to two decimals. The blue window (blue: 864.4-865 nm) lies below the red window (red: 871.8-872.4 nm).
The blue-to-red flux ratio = 1.00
